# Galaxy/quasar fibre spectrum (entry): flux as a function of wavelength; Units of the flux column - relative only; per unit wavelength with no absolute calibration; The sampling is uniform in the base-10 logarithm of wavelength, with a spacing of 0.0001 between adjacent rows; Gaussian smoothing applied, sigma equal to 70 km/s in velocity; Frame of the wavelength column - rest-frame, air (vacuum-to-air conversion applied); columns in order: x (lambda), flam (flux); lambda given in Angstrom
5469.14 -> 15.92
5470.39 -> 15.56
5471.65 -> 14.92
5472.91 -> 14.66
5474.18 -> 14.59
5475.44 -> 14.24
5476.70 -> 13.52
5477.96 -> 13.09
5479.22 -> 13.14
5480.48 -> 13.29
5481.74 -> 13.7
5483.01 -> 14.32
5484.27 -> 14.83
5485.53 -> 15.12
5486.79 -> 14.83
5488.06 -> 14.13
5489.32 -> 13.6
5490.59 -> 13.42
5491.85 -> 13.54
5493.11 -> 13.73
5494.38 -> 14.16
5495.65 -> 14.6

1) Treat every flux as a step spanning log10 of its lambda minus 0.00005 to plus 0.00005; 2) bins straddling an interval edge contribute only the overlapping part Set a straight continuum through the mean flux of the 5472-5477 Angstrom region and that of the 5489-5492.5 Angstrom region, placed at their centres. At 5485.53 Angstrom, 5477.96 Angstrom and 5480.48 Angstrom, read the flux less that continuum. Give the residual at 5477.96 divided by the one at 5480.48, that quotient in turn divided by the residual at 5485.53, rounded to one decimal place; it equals 1.1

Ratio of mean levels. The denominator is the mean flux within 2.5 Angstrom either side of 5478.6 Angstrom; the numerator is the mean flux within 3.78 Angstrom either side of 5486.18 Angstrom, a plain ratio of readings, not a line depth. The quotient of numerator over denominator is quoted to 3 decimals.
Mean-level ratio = 1.091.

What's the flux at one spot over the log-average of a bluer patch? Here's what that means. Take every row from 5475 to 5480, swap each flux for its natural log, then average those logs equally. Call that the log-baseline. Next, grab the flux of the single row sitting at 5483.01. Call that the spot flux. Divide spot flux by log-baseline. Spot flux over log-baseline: 5.50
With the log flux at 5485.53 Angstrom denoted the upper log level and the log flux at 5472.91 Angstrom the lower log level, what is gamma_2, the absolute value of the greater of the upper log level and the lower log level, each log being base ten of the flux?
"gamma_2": 1.18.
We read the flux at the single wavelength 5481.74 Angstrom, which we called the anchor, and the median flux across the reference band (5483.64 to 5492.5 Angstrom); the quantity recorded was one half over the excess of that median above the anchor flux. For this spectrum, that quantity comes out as 1.16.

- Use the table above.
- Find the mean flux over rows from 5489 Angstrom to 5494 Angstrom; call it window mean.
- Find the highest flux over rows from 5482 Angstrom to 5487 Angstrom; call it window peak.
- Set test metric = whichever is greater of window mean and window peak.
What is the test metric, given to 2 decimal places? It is 15.12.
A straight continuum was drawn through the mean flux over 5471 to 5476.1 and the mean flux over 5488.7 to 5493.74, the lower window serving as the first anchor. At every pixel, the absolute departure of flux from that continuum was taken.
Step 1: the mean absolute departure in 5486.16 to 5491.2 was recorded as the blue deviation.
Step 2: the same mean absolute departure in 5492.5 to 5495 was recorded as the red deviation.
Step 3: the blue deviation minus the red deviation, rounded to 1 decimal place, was -0.1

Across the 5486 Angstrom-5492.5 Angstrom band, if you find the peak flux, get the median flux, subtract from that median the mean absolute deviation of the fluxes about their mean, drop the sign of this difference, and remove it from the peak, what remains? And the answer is 1.7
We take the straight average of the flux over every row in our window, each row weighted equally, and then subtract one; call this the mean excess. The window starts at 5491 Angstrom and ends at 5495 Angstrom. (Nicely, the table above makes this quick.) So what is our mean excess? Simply 12.8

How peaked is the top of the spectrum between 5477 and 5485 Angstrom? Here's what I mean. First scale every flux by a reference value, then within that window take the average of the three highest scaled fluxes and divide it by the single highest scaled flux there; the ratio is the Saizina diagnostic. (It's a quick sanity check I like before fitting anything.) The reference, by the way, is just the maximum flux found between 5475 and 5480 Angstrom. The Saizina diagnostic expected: 0.963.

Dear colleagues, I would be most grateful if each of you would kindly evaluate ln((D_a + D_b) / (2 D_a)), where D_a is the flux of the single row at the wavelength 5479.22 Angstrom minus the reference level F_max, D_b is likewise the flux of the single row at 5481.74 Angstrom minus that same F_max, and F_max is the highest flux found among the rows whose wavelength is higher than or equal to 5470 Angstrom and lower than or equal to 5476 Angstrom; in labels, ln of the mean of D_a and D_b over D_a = -0.12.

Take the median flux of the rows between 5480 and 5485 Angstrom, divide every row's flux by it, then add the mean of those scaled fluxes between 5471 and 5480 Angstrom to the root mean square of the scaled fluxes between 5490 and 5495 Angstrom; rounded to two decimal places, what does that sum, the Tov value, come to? 1.98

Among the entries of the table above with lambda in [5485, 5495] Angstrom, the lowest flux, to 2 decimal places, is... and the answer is 13.42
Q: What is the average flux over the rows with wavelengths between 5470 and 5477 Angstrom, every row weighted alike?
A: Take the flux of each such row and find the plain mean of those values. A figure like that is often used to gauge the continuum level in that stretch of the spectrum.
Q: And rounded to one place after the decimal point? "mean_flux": 14.6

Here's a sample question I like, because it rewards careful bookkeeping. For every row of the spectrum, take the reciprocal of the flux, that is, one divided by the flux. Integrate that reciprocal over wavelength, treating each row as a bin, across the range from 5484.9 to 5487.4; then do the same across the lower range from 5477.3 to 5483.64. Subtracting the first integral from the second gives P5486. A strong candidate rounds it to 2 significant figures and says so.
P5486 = 0.30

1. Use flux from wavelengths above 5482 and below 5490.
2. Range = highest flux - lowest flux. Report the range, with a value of 1.5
